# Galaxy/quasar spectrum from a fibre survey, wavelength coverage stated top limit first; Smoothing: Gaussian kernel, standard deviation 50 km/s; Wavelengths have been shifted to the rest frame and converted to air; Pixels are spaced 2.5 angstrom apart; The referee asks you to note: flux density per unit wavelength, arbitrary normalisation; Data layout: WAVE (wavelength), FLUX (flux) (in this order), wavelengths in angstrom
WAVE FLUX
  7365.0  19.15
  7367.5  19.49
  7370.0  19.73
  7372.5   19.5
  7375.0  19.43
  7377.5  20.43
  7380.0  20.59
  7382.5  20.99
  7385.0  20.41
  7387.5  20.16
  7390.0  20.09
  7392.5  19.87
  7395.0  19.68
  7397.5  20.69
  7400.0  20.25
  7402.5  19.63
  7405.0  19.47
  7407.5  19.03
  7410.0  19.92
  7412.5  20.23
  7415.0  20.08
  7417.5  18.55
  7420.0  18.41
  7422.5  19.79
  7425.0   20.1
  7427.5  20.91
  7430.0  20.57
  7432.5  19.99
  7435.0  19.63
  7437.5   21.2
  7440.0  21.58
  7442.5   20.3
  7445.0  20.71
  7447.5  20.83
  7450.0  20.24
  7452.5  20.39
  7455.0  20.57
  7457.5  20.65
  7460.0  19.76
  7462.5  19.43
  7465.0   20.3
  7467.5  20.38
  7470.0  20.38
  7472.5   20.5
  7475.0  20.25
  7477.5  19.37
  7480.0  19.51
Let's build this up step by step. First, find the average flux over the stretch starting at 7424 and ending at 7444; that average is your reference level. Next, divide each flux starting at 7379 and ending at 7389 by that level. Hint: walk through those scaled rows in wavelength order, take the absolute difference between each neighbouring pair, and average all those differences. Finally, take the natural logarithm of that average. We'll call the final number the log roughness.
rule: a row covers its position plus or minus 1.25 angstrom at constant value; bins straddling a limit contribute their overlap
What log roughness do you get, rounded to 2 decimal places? -3.91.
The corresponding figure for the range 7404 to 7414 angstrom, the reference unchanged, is -3.63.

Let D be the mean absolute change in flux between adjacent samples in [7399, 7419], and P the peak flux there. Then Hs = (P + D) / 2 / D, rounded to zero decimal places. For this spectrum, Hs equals 18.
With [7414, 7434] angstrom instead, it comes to 15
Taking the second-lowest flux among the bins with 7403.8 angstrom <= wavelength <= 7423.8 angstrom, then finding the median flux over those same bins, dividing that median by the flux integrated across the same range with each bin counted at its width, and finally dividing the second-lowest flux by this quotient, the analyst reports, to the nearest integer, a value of 367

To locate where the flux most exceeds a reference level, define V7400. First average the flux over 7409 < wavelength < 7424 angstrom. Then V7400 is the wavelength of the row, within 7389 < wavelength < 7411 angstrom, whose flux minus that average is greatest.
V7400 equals 7397.5 angstrom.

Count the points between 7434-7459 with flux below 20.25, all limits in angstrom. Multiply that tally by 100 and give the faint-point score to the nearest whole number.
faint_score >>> 200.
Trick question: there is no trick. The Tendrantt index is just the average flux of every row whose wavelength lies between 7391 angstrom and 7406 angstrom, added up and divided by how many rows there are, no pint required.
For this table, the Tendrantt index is 19.9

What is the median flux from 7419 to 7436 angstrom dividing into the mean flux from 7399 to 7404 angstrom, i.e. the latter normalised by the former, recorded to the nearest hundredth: 1.00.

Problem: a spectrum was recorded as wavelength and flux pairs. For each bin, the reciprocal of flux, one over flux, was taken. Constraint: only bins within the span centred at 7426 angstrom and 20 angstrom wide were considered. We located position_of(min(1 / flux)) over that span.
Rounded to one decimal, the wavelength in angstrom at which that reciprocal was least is 7427.5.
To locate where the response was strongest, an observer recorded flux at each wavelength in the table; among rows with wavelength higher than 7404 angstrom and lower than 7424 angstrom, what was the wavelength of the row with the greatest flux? 7412.5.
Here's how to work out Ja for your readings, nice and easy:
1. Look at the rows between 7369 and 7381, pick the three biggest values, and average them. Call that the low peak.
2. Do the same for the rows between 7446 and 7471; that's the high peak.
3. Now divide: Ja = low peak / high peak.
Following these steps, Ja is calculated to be 0.98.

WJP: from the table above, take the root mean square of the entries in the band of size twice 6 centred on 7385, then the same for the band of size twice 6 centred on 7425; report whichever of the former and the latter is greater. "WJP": 20.5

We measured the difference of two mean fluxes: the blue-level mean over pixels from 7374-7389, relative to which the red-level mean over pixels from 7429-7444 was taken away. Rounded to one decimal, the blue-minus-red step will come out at -0.2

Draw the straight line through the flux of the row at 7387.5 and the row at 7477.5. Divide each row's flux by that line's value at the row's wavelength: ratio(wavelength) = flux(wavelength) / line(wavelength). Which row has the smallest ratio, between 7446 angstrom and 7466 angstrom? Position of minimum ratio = 7462.5 angstrom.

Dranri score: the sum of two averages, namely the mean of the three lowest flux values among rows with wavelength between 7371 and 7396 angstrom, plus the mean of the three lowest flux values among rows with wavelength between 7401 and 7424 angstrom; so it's 38.2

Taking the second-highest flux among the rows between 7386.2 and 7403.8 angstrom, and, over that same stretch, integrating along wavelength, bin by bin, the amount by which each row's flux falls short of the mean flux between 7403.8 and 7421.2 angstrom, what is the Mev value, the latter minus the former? -32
